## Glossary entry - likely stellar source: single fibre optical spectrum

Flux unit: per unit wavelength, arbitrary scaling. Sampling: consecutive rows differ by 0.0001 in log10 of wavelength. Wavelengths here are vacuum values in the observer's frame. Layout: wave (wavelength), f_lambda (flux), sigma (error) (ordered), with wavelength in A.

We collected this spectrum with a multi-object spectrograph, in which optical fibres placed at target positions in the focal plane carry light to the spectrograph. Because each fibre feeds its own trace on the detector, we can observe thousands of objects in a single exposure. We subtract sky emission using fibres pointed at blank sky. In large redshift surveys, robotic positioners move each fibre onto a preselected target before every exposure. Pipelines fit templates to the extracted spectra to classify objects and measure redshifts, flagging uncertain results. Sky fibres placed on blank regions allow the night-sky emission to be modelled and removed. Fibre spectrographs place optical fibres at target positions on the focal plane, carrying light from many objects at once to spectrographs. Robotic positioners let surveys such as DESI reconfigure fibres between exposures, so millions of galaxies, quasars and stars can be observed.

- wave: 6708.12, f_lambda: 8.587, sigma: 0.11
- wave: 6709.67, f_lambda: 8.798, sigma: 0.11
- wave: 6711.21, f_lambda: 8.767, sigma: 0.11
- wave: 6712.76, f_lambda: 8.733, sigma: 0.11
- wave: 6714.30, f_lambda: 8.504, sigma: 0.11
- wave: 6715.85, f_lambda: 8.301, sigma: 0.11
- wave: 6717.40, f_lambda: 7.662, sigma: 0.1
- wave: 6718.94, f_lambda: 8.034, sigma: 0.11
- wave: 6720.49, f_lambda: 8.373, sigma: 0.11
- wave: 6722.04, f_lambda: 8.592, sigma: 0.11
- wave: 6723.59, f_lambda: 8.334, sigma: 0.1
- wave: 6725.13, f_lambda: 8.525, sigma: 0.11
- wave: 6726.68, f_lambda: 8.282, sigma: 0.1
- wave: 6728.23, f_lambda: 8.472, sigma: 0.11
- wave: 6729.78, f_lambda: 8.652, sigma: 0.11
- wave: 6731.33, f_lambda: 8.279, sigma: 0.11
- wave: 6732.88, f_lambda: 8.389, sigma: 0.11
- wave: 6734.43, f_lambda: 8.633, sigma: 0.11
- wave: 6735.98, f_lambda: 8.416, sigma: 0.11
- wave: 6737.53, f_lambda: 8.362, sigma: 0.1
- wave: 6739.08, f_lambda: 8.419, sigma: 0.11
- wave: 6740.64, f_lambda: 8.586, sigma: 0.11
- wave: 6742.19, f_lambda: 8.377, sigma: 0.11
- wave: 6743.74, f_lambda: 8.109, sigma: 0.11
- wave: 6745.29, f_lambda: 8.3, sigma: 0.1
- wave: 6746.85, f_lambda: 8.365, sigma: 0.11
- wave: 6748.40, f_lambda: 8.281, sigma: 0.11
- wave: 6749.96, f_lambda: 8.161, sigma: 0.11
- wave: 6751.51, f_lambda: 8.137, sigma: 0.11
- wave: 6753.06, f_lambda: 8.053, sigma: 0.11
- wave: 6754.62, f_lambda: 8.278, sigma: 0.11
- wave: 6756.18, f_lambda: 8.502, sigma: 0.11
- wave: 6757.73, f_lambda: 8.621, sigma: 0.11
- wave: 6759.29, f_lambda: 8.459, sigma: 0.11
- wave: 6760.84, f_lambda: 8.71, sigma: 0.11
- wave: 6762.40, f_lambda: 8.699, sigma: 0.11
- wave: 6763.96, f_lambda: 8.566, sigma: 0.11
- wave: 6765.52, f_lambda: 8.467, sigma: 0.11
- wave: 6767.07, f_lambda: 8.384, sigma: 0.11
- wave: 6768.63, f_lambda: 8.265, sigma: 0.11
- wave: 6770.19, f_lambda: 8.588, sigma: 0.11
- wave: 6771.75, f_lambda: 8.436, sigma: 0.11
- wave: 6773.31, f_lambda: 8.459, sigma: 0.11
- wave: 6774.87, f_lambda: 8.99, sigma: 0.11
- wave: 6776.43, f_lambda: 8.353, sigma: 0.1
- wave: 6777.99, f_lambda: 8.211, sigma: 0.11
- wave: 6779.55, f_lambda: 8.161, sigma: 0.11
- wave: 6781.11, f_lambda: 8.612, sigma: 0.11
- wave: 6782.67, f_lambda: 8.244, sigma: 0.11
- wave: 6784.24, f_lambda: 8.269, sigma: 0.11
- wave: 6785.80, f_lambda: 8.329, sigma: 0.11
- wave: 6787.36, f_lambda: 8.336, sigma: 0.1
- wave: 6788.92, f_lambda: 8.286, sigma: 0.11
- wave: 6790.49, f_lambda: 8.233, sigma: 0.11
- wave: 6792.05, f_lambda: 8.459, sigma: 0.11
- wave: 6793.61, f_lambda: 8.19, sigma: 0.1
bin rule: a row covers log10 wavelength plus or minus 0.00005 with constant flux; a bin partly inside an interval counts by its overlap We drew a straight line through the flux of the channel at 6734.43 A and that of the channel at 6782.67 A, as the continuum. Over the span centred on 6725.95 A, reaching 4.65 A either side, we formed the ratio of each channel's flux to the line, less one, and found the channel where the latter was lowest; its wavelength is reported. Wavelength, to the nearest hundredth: 6726.68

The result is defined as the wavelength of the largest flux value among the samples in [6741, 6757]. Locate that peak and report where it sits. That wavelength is 6756.18 A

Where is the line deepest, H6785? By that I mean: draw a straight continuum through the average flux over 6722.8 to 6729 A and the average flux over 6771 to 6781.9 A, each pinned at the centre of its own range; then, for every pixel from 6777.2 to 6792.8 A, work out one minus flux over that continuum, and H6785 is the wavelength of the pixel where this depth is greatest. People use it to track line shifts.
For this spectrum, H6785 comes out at 6779.55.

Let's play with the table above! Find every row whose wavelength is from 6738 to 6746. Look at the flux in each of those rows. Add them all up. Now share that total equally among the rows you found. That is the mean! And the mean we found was 8.36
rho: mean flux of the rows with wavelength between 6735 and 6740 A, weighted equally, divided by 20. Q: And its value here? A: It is 0.420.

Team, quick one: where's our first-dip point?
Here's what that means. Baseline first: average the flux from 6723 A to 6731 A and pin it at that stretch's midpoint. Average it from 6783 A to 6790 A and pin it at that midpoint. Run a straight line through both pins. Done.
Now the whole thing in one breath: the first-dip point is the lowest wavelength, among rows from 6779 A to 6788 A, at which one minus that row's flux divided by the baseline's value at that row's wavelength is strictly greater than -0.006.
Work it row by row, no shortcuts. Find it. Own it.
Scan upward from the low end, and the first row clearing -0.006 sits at 6779.55 A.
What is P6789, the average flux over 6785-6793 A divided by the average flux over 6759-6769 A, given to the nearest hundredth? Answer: 0.98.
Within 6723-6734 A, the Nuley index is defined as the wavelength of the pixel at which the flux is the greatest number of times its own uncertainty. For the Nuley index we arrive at 6723.59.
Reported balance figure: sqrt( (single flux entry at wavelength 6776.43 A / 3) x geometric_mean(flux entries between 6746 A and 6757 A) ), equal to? 4.79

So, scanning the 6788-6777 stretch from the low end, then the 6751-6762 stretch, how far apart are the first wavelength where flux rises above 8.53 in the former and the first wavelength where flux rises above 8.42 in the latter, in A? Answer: 24.9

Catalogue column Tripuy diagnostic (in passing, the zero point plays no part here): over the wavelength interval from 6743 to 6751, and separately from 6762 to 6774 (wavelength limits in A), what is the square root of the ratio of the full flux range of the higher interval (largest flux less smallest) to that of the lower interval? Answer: 1.30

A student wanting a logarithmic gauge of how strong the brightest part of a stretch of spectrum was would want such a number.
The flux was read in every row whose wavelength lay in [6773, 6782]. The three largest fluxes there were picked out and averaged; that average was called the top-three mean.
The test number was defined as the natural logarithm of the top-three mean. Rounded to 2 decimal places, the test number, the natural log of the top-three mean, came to 2.16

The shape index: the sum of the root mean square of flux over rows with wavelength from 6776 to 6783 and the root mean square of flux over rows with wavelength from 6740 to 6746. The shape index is 16.66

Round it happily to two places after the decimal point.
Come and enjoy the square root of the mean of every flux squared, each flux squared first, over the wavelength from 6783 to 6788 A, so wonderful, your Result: 8.31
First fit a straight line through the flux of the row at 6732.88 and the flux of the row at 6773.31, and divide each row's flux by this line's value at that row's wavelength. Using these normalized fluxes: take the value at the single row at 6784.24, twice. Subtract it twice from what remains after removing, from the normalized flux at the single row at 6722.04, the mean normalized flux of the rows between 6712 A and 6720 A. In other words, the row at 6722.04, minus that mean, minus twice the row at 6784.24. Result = -1.911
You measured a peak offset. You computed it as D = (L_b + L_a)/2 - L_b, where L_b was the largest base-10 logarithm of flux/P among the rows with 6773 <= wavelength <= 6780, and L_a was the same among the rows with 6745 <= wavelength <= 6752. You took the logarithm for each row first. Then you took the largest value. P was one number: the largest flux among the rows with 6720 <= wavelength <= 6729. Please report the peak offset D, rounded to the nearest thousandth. -0.016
